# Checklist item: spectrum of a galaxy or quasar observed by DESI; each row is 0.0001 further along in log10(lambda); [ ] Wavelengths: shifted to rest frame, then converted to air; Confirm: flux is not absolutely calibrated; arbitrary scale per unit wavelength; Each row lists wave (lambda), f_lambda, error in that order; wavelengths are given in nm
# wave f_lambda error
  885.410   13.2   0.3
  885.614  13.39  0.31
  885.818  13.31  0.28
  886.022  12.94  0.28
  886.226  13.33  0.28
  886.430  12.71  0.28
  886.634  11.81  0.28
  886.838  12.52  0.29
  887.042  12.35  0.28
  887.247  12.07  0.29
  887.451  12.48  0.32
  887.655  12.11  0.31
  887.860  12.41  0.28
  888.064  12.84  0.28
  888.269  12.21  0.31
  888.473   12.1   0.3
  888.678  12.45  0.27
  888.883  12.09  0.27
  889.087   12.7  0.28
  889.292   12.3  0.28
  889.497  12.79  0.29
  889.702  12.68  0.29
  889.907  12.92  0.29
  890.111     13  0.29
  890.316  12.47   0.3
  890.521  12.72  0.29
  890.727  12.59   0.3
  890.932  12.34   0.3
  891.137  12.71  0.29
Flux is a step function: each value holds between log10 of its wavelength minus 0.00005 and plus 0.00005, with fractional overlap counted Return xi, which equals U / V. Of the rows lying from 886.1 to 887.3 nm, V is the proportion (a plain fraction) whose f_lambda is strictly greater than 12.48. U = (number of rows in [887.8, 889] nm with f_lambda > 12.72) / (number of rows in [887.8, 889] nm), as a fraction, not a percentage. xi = 0.3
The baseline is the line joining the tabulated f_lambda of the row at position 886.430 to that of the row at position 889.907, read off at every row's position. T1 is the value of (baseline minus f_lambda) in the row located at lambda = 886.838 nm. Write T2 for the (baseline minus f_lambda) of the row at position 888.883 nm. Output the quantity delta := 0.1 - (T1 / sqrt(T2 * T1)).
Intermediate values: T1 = 0.215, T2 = 0.77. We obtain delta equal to -0.43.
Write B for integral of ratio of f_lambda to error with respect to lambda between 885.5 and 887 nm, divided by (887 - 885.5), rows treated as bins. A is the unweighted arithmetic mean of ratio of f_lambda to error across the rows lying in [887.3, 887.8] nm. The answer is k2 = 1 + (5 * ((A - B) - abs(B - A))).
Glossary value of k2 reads -59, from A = 39.0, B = 45.0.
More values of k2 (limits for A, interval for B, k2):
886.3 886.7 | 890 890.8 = 1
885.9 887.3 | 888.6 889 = -10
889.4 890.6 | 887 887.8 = 1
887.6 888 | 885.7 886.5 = -49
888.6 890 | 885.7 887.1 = -5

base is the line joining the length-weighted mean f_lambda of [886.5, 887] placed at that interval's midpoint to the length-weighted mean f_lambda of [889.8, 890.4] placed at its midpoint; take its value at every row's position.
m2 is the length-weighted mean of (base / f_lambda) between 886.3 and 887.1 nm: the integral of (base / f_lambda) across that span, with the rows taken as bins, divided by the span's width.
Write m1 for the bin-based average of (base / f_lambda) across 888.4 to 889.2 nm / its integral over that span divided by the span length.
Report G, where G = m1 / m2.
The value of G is 1.03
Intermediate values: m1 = 1.02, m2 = 0.99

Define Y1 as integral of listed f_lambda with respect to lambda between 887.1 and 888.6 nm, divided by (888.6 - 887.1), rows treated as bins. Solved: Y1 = 12.3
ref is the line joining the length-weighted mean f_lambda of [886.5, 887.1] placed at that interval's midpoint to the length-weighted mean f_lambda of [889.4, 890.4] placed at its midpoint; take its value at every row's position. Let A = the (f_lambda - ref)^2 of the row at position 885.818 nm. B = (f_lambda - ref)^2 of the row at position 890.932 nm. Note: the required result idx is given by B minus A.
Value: -1.11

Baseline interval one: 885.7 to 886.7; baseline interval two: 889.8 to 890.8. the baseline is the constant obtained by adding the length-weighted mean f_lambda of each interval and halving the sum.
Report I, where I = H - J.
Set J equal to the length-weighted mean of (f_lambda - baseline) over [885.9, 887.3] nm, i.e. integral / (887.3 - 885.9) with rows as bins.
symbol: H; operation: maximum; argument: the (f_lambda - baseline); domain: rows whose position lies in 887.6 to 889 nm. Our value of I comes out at 0.28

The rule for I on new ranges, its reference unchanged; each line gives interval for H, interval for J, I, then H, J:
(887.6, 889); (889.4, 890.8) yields 0.10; 0.03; -0.06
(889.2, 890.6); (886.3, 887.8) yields 0.68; 0.19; -0.49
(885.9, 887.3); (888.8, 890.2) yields 0.69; 0.52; -0.16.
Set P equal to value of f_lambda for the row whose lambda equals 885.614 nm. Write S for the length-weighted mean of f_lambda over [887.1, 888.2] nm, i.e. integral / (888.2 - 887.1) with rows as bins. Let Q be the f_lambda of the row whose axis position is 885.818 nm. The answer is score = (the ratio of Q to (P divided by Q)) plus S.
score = 25.6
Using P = 13.39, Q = 13.31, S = 12.4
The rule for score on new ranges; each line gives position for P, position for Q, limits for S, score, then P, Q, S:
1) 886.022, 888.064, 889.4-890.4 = 25.5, 12.94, 12.84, 12.8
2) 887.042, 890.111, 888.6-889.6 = 26.1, 12.35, 13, 12.5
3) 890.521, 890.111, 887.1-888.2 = 25.7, 12.72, 13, 12.4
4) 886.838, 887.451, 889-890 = 25.1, 12.52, 12.48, 12.7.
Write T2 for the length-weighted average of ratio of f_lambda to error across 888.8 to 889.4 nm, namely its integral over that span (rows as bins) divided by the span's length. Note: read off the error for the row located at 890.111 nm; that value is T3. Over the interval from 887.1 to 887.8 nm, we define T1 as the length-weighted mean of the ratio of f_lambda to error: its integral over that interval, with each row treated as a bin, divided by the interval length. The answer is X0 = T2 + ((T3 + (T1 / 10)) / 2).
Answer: 46.9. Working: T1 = 40.4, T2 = 44.7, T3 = 0.290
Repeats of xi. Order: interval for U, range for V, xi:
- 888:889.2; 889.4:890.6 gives 0.2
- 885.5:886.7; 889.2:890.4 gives 1.0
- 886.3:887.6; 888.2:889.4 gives 0.0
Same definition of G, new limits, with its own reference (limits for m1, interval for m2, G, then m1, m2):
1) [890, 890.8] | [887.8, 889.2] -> 1.00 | 1.01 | 1.01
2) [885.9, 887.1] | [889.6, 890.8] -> 0.96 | 0.97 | 1.01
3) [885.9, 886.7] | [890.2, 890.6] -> 0.93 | 0.96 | 1.02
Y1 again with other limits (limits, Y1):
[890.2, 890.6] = 12.6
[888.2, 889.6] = 12.4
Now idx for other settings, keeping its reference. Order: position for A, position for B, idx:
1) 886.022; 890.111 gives -0.64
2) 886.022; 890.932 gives -0.28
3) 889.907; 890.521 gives 0.01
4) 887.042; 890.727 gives 0.11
